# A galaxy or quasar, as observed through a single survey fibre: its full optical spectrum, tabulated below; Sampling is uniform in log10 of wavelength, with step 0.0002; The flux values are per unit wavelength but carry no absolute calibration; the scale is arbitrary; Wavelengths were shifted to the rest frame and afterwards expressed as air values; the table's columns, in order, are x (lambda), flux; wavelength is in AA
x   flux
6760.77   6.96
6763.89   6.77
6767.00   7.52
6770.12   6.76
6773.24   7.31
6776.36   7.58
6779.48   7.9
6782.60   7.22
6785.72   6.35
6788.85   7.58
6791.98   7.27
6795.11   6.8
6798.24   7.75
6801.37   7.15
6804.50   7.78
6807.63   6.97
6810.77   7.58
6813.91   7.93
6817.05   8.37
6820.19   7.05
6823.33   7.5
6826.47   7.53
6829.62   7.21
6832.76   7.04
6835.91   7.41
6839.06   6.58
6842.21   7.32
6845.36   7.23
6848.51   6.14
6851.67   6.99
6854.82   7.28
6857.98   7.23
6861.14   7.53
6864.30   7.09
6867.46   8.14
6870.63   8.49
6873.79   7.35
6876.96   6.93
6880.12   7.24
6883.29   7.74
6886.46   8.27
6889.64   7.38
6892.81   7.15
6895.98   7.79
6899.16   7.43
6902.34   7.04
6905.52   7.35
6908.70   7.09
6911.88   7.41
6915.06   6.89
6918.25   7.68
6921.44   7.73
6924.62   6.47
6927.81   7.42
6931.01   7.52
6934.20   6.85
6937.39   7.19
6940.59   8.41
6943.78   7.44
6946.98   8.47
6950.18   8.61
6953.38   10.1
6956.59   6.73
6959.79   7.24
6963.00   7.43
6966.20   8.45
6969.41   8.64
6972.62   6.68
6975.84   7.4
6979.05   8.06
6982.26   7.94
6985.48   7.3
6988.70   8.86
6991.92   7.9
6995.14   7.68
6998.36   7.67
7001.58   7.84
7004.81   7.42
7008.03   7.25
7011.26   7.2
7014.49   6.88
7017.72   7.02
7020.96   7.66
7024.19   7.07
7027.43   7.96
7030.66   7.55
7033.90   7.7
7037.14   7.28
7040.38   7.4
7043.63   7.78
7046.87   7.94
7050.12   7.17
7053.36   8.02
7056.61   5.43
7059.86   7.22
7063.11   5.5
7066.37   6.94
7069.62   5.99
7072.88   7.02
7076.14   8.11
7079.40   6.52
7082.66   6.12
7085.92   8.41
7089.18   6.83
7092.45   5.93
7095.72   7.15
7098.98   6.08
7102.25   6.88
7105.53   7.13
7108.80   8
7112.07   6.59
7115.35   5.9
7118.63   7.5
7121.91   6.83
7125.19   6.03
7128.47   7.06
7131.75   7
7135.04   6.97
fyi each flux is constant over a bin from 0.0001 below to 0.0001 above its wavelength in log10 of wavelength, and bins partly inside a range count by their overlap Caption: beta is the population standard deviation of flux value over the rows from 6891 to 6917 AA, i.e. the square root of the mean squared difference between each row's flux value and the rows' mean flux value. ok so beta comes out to 0.27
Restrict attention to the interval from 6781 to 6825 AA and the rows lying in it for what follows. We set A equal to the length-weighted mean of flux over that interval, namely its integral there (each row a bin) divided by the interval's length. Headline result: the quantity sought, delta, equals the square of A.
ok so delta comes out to 54.5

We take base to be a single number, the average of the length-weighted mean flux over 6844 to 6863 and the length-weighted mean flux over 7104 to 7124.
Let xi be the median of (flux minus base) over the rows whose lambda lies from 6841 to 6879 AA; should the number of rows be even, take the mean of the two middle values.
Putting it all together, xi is 0.24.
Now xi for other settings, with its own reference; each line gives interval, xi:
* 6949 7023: 0.64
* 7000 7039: 0.33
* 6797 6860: 0.24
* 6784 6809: 0.19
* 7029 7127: 0.06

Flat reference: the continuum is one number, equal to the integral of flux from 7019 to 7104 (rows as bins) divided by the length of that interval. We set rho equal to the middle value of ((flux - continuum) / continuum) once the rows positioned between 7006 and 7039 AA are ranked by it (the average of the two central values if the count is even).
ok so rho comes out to 0.029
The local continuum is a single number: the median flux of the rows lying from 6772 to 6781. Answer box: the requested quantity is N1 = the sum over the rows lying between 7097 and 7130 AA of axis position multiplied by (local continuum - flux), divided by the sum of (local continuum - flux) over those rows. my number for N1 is 7113.9 AA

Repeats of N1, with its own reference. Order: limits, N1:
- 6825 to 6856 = 6843.2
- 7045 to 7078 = 7063.2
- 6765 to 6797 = 6783.7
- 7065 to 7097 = 7080.8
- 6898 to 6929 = 6913.9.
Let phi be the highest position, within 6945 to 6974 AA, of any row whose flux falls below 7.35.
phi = 6972.62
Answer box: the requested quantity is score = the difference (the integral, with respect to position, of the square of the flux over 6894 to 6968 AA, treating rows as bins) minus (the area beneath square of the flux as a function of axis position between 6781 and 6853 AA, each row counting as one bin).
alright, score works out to 514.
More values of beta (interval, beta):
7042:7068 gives 0.96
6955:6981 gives 0.69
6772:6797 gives 0.46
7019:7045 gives 0.27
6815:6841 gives 0.49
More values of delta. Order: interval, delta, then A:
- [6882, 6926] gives 54.6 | 7.4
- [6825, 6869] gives 51.7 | 7.2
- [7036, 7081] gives 49.3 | 7.0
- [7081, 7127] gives 46.4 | 6.8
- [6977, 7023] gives 58.0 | 7.6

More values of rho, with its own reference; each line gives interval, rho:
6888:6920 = 0.043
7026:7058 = 0.080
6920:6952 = 0.059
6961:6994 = 0.121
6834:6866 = 0.024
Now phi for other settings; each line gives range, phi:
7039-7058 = 7056.61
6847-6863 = 6857.98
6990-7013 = 7011.26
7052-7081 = 7079.40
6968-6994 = 6985.48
